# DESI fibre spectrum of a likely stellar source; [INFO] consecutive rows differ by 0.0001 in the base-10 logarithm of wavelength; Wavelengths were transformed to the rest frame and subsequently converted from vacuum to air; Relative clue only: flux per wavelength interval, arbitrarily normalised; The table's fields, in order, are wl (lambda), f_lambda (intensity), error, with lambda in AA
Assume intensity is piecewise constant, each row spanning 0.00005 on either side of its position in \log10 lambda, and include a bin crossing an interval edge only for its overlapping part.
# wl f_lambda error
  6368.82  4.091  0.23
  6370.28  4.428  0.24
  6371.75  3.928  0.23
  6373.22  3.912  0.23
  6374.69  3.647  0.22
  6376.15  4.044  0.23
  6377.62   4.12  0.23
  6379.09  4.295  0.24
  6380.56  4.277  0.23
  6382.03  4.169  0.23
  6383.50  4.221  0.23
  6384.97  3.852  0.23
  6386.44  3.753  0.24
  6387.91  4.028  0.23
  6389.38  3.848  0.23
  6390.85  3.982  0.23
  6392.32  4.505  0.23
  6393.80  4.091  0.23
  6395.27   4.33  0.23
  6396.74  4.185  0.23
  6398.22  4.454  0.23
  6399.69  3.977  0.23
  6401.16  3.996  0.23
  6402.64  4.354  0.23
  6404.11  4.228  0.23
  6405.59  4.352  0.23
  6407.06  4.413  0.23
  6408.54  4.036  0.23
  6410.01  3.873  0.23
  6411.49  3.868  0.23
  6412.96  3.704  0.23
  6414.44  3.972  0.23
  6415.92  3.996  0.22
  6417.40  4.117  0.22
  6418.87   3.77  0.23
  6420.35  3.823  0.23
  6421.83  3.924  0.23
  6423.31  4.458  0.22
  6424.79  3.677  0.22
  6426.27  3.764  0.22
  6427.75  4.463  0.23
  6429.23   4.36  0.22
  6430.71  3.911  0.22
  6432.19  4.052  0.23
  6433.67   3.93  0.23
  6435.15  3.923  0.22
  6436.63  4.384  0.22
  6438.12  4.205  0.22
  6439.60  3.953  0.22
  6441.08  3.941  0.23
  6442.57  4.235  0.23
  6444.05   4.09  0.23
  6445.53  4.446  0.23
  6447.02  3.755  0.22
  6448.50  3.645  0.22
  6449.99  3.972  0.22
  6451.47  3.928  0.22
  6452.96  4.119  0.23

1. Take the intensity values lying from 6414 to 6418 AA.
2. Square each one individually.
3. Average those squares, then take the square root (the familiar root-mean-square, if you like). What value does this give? 4.03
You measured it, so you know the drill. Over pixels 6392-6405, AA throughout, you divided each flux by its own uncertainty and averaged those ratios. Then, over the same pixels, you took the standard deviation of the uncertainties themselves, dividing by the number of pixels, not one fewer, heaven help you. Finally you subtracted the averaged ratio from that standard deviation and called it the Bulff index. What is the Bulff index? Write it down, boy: -18.4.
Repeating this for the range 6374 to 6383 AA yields -17.8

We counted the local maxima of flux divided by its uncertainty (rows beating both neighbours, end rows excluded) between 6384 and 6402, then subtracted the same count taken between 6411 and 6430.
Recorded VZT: 2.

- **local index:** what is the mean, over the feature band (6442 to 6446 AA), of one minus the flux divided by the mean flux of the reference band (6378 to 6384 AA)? 0.00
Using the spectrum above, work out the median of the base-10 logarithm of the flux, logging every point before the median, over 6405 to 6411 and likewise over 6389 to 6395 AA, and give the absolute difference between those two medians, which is 0.016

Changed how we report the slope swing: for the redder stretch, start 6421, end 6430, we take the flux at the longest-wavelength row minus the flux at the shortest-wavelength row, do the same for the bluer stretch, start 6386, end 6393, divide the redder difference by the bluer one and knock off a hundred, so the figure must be -99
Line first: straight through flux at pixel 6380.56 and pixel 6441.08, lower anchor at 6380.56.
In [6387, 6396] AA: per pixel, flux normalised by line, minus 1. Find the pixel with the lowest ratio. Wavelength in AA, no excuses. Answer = 6389.38 AA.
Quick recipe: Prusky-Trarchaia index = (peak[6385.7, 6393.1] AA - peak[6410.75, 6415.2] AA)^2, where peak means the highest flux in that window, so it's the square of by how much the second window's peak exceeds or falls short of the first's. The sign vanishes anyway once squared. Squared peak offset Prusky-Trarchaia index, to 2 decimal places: 0.28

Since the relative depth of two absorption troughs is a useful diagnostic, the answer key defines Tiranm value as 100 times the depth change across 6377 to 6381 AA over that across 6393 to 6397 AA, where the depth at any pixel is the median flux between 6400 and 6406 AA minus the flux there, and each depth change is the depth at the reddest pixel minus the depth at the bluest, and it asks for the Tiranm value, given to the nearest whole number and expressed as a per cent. 167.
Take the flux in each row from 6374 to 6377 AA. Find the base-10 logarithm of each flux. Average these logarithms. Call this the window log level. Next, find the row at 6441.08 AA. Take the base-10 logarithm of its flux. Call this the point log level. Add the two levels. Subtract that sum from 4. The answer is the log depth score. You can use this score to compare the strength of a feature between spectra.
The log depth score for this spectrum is 2.82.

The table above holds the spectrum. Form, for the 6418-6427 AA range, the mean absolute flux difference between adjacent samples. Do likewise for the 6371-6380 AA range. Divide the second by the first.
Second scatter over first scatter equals 0.60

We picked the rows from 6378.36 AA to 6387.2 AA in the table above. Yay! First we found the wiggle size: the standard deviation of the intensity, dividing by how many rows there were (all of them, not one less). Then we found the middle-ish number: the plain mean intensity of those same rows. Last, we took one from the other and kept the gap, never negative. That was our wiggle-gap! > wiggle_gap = 3.88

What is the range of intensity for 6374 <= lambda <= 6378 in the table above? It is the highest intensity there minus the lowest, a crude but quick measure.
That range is 0.47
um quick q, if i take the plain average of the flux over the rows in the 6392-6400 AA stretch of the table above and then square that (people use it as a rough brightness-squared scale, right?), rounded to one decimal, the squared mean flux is 18.1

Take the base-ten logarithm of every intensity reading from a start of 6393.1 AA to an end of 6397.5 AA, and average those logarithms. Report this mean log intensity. 0.623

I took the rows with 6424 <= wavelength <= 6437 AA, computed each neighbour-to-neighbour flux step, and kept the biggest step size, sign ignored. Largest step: 0.70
